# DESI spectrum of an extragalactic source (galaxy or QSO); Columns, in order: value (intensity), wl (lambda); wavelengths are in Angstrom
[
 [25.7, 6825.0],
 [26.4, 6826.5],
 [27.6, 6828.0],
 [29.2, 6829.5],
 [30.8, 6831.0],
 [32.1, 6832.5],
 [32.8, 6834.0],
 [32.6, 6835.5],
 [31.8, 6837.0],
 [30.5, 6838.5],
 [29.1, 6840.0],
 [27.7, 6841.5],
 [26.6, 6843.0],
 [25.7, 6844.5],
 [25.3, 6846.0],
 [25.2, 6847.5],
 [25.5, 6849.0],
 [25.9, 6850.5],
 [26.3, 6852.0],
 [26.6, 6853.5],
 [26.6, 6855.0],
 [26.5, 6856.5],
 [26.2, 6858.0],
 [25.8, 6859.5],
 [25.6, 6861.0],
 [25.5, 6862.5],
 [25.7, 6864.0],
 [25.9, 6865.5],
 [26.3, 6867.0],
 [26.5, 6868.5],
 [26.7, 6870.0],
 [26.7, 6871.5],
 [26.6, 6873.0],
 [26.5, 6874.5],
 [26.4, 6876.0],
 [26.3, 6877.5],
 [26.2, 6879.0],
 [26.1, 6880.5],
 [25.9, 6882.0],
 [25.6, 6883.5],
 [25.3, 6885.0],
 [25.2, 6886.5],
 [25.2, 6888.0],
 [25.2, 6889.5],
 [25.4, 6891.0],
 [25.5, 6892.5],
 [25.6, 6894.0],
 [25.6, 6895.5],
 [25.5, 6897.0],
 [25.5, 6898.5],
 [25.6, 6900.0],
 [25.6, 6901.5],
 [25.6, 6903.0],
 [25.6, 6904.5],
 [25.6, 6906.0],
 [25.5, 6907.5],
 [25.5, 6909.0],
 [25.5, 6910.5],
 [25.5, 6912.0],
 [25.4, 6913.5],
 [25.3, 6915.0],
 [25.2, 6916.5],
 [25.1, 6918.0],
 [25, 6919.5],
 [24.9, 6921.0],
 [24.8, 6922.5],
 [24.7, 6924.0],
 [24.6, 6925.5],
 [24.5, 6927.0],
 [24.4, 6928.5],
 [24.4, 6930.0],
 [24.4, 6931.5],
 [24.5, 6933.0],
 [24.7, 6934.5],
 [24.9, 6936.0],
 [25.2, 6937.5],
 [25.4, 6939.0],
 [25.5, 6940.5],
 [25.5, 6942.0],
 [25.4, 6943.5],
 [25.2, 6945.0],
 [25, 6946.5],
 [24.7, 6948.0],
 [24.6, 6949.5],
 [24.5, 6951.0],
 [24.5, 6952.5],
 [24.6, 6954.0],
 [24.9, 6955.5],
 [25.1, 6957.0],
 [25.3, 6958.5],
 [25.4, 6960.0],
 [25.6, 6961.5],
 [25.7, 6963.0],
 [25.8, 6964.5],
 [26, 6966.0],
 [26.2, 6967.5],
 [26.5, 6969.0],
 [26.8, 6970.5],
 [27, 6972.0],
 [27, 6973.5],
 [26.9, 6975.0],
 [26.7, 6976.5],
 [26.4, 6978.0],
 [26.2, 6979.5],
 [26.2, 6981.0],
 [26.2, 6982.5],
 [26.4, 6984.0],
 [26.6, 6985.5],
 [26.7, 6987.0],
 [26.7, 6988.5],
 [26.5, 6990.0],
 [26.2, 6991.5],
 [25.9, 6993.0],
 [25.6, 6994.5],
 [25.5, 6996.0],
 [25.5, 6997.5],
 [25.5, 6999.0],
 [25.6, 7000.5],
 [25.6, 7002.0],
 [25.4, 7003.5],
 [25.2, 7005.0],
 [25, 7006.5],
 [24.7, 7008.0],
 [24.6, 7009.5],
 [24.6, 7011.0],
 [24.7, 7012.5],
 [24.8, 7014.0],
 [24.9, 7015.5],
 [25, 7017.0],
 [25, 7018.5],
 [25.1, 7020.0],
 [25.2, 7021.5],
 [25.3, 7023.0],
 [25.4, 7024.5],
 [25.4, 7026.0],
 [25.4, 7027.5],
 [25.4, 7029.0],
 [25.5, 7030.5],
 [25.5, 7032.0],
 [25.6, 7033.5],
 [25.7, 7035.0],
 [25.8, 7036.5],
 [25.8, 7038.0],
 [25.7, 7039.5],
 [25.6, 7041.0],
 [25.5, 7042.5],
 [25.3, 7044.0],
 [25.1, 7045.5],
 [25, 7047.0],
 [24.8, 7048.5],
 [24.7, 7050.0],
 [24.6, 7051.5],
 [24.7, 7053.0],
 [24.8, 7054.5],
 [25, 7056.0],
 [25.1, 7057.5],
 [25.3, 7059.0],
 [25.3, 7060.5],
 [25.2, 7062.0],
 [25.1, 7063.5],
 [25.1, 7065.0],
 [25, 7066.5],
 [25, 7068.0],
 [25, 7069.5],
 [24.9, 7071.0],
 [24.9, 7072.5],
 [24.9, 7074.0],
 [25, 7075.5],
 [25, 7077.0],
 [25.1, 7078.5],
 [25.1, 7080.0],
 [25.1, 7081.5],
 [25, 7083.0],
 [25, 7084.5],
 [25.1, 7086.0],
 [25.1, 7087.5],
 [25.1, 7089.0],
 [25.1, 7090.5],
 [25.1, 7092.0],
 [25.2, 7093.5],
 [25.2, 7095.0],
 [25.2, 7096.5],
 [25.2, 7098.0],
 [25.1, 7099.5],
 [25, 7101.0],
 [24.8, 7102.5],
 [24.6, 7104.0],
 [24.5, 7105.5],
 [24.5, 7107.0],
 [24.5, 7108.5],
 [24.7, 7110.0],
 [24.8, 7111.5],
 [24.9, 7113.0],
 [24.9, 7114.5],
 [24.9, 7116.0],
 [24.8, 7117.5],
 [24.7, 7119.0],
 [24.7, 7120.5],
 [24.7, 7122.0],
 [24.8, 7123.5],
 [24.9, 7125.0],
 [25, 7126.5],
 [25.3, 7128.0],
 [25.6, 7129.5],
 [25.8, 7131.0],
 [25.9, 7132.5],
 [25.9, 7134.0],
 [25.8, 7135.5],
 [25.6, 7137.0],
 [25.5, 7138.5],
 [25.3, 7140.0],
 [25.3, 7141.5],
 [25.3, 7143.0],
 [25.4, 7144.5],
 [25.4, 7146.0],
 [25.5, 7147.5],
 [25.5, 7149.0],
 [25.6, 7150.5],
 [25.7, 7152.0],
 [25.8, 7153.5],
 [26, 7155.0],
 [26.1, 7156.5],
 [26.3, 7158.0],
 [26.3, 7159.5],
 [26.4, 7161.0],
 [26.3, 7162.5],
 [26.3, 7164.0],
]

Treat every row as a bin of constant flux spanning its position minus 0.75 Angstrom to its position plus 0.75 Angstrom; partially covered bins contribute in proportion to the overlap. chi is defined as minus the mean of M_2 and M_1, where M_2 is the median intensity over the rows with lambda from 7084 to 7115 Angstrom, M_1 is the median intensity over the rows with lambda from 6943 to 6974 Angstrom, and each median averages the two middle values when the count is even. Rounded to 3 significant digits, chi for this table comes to -25.2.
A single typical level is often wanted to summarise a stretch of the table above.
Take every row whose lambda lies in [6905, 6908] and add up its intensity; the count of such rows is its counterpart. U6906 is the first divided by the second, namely 25.6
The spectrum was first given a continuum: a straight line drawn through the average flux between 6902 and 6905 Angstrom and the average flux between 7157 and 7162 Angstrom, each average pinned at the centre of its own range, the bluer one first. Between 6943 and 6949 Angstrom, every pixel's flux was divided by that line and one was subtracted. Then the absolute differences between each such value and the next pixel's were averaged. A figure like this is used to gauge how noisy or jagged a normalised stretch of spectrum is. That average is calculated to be 0.0092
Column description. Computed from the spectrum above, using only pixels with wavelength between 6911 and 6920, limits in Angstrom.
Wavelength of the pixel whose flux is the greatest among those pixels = 6912.0 Angstrom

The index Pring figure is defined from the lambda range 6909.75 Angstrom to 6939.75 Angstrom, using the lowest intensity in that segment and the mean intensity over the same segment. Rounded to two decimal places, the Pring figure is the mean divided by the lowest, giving 1.02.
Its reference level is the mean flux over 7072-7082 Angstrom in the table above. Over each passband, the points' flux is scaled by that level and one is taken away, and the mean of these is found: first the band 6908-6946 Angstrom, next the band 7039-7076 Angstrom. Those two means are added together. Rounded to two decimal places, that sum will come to 0.00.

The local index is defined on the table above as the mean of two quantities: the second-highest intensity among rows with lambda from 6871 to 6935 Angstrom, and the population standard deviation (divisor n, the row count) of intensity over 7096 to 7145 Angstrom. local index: 13.5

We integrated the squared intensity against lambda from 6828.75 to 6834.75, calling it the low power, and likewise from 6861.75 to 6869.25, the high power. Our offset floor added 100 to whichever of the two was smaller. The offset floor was 5163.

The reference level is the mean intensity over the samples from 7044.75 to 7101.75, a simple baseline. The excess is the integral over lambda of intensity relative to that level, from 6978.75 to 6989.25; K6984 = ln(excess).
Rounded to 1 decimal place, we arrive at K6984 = 2.7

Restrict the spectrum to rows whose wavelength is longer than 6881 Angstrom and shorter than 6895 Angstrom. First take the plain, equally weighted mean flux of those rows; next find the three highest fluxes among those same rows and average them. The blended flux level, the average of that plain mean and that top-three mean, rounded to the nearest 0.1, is 25.6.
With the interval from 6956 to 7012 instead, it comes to 26.4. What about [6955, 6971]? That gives 26.1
